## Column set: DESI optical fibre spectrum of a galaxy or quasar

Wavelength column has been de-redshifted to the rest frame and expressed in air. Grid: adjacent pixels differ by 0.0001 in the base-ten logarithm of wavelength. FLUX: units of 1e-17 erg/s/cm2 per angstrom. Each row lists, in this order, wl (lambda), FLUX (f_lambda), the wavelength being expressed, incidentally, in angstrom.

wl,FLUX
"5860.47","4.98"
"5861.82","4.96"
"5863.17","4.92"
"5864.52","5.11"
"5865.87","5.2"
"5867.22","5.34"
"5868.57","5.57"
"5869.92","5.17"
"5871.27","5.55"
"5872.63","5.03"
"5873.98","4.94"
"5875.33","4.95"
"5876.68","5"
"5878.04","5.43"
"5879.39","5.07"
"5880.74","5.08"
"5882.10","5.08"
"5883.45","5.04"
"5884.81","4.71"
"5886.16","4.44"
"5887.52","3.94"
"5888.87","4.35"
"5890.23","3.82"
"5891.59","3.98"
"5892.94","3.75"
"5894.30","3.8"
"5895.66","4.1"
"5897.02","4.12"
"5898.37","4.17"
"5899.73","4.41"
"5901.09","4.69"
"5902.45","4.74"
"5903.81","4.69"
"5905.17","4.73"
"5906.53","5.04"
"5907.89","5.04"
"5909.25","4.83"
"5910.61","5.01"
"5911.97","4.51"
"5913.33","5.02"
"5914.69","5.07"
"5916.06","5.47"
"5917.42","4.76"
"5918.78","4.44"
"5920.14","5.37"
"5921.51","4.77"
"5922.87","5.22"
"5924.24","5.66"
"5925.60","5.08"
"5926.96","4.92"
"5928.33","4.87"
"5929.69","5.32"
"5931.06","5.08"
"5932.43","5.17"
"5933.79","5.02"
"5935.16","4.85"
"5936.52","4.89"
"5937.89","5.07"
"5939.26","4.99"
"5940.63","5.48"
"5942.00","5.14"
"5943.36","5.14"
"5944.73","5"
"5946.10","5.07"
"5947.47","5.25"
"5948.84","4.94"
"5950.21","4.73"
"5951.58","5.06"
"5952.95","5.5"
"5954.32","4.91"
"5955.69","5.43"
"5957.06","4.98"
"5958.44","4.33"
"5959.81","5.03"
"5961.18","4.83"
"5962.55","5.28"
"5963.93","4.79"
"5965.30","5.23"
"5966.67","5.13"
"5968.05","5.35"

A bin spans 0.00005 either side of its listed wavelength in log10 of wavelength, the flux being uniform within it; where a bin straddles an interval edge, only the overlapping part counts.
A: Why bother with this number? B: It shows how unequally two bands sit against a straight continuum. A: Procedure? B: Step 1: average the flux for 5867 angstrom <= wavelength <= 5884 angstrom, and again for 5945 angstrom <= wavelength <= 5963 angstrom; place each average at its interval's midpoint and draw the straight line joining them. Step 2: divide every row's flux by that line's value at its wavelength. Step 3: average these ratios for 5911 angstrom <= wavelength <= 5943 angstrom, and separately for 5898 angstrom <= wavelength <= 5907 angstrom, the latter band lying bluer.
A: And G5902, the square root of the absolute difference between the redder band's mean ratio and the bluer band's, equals 0.30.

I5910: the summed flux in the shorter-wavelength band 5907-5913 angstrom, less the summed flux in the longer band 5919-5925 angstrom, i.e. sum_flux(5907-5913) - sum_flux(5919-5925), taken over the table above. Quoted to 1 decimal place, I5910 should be -1.6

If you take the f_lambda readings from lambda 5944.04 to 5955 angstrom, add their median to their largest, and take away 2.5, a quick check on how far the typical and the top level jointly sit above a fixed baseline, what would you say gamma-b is 8.03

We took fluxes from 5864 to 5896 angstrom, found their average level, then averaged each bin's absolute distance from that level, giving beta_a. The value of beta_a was 0.50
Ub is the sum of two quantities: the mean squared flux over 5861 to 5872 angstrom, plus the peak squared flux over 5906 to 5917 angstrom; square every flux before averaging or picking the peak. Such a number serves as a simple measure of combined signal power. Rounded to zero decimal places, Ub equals 57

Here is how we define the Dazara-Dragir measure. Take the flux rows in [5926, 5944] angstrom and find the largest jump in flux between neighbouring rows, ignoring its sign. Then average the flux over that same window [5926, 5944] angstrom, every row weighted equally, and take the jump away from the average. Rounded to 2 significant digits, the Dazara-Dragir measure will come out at 4.6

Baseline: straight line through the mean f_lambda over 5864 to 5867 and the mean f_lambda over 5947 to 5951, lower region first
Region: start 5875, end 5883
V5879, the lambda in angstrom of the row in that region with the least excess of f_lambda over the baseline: 5875.33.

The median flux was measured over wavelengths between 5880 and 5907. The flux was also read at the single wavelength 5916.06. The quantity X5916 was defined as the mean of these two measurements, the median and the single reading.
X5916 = 4.95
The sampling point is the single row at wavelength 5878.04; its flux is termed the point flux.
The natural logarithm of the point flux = 1.69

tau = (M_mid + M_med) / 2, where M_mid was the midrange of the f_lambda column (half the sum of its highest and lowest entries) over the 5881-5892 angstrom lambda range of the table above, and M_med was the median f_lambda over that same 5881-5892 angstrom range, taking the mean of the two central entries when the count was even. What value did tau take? 4.42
